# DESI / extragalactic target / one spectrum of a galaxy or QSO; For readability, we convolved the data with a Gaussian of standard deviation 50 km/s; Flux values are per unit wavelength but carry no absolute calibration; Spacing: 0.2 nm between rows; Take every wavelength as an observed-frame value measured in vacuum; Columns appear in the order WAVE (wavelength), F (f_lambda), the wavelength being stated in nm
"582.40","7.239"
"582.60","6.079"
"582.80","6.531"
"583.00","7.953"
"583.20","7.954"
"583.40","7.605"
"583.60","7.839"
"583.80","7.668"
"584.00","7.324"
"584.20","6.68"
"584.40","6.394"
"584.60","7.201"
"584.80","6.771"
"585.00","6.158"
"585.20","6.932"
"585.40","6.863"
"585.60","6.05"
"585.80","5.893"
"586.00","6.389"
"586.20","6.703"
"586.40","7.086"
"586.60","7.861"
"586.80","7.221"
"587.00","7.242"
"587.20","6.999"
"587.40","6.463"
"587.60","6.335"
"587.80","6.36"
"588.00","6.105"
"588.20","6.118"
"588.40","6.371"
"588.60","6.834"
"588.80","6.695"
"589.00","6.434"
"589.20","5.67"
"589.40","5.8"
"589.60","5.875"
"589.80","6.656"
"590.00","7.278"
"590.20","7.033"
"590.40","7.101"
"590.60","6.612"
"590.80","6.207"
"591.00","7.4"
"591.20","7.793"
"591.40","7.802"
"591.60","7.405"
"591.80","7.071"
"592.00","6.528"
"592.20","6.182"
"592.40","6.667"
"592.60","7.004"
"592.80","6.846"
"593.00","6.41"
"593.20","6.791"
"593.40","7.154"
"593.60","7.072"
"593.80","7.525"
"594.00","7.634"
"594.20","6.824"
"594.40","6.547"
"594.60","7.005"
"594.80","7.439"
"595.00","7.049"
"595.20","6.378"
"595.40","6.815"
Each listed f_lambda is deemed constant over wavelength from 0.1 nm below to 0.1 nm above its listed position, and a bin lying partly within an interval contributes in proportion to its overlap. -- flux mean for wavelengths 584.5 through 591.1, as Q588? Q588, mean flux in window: 6.63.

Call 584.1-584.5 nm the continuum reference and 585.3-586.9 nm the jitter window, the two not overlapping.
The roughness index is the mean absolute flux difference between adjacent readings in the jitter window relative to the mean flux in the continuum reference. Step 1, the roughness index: 0.078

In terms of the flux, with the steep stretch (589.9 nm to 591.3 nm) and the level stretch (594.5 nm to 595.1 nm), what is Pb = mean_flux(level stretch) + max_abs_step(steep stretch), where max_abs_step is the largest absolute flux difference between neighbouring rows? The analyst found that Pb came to 8.4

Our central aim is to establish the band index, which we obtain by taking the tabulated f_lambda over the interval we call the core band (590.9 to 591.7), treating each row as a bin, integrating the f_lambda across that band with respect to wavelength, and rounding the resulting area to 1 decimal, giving 6.1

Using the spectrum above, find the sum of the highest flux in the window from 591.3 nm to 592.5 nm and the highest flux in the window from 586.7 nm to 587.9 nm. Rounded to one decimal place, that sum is 15.0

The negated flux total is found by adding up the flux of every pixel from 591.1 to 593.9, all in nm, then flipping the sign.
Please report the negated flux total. -98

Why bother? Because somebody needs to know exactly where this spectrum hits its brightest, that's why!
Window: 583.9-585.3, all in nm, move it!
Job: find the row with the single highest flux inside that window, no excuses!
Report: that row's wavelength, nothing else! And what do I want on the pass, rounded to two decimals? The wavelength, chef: 584.00 nm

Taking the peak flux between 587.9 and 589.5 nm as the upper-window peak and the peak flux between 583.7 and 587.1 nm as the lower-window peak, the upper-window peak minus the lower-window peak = -1.03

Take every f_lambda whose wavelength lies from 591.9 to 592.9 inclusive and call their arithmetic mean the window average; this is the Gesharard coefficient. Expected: 6.6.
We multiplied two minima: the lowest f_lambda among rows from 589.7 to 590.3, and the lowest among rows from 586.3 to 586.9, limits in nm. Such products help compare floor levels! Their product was 47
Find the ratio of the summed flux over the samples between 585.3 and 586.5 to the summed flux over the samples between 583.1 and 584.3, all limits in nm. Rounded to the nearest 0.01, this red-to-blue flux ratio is 0.86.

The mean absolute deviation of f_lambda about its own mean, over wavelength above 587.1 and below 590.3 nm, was 0.36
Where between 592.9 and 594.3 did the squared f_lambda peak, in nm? 594.00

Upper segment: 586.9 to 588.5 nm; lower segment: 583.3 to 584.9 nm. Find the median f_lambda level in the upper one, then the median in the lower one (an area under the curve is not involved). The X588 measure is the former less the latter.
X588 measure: -0.9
